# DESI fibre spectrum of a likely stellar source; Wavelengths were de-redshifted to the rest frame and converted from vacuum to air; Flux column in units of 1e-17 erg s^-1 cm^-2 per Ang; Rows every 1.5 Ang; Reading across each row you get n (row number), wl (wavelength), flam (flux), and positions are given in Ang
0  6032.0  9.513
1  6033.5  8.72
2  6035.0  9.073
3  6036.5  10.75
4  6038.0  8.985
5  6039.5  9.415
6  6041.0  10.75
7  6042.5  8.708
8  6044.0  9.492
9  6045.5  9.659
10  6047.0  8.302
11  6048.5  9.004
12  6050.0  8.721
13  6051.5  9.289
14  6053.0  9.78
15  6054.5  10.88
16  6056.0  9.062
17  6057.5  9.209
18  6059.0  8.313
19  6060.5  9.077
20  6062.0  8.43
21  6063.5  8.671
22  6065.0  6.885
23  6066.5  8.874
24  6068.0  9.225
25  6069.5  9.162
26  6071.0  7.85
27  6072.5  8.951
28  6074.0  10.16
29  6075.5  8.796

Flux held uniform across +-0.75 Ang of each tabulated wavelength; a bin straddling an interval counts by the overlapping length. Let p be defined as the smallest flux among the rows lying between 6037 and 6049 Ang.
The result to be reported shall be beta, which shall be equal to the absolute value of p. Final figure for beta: 8.30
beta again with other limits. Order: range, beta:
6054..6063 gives 8.31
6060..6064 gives 8.43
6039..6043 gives 8.71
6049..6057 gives 8.72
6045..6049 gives 8.30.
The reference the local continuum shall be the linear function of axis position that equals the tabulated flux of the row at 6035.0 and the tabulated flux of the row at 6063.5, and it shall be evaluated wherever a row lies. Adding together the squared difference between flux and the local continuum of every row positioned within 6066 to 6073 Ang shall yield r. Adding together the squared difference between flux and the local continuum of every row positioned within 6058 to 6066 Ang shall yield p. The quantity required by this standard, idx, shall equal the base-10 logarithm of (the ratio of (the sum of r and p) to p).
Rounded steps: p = 3.5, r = 1.4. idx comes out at 0.151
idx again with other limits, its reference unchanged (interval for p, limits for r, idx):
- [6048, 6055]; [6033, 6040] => 0.199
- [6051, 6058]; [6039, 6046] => 0.237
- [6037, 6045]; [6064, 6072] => 0.344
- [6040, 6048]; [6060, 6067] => 0.249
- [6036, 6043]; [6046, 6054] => 0.095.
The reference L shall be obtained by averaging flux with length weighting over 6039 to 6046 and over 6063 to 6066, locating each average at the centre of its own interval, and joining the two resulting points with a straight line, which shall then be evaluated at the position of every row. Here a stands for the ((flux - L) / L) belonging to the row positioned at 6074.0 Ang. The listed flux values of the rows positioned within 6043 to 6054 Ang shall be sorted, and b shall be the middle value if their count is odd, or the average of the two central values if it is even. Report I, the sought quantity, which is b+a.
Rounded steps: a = 0.45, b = 9.29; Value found 9.7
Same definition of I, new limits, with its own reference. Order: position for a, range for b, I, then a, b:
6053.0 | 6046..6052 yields 9.0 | 0.12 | 8.86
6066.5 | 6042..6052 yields 9.2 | 0.16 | 9.00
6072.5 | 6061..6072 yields 8.9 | 0.25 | 8.67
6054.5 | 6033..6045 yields 9.5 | 0.26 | 9.24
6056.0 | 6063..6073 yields 8.9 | 0.07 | 8.87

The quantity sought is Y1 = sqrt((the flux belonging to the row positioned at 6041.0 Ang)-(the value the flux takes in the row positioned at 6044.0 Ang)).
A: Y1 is 1.1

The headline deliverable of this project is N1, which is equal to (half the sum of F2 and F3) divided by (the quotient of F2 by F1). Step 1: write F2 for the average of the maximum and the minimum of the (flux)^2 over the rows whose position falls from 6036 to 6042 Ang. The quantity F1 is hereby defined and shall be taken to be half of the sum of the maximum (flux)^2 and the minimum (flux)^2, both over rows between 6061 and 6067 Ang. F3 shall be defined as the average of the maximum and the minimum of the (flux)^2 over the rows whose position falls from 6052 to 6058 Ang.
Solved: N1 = 64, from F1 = 63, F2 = 98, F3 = 100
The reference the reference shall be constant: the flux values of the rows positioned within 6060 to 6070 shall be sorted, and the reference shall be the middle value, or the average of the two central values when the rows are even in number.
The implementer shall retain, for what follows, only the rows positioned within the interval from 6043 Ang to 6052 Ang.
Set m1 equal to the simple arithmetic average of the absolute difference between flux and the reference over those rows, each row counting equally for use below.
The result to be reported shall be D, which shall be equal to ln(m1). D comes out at -0.81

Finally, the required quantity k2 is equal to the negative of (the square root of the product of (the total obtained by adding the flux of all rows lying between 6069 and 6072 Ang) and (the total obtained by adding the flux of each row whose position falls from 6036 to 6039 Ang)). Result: -18.3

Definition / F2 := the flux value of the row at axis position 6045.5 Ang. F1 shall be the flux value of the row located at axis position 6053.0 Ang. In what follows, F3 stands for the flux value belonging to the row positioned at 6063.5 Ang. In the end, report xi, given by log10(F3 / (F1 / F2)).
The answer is 0.93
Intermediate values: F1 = 9.78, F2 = 9.659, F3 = 8.671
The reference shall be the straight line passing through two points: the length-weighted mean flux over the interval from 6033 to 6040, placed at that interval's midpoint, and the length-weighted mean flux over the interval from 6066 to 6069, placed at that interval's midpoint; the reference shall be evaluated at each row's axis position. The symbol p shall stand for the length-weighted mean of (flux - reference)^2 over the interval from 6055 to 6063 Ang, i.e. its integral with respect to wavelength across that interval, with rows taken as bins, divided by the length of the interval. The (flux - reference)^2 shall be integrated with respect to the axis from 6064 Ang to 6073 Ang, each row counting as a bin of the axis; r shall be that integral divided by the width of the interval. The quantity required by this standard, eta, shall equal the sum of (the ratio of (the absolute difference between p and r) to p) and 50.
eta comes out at 52.3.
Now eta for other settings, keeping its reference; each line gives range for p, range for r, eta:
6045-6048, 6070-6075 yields 50.5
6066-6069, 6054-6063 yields 67.8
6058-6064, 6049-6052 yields 50.6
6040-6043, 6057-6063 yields 50.7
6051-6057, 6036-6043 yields 50.1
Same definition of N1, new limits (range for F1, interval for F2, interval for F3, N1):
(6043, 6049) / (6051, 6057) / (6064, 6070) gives 67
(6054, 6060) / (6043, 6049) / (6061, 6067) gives 83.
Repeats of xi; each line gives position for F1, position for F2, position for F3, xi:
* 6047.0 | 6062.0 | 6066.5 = 0.95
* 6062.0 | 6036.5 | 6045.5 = 1.09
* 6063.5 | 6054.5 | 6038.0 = 1.05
